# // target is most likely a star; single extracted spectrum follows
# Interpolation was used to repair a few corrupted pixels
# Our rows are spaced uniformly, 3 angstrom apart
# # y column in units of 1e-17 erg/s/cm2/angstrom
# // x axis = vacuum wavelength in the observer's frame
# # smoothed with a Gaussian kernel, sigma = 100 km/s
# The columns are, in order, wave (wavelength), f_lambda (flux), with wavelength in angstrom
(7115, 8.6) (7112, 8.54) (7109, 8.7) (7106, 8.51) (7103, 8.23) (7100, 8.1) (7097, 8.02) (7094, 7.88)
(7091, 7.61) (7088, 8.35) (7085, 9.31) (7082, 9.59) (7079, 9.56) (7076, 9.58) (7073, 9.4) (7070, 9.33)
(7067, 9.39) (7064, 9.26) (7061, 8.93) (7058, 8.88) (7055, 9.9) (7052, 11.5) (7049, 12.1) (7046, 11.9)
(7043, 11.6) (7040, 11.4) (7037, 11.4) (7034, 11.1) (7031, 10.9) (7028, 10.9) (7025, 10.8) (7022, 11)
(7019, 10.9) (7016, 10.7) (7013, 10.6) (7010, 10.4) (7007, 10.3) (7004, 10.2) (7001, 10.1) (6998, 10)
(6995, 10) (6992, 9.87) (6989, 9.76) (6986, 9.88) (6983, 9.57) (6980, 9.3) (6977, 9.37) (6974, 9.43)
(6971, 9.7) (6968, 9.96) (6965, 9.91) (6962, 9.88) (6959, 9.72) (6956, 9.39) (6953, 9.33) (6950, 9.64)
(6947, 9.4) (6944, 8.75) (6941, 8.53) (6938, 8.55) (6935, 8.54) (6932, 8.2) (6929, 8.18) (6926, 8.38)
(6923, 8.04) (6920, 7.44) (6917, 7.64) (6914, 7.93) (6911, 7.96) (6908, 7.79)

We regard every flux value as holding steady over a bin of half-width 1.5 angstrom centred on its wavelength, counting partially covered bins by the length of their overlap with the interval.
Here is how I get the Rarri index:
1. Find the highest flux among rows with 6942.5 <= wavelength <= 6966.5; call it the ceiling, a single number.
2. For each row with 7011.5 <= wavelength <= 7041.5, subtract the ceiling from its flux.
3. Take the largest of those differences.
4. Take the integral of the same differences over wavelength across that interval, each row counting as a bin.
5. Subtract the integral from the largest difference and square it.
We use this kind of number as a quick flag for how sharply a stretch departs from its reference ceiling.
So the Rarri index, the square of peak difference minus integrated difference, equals 919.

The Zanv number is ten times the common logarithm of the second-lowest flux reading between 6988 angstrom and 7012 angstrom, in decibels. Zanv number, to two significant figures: 9.9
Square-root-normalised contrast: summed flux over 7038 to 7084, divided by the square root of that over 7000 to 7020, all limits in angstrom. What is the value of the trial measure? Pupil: 18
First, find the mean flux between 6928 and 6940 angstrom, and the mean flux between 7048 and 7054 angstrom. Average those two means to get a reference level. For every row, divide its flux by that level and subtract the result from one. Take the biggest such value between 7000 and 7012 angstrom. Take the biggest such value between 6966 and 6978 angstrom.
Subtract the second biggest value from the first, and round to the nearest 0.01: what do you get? -0.07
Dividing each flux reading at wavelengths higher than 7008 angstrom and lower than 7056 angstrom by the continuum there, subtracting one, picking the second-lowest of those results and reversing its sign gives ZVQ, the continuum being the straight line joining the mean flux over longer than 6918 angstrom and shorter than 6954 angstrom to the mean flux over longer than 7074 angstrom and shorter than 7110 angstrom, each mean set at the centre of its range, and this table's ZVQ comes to -0.21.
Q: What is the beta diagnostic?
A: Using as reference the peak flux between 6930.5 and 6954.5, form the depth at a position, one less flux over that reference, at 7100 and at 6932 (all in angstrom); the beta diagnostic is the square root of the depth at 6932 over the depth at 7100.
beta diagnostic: 1.0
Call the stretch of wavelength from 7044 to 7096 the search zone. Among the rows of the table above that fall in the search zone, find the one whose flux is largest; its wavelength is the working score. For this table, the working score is 7049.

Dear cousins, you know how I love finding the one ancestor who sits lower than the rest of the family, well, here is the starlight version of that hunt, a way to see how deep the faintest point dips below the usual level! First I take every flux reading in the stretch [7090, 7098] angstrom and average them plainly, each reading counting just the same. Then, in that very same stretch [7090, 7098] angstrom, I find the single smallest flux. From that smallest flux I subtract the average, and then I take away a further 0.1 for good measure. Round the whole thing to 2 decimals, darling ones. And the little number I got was -0.33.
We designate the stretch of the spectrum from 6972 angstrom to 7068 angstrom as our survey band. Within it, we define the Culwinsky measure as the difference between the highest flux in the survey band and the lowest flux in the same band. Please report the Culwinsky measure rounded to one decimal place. 3.2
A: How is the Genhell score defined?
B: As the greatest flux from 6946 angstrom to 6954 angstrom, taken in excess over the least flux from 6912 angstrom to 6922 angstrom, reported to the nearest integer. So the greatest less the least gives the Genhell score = 2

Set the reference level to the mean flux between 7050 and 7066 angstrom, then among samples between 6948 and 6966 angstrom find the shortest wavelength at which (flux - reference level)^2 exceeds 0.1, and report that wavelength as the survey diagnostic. 6953 angstrom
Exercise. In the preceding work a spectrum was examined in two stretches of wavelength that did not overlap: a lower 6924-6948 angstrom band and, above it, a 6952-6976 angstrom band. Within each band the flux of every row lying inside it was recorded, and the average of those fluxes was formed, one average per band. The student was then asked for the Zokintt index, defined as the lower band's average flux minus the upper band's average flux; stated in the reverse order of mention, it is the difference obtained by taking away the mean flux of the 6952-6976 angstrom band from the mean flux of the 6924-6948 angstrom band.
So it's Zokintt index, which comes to -1.1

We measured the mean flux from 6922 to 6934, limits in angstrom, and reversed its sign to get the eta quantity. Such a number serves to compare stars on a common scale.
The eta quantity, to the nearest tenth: -8.2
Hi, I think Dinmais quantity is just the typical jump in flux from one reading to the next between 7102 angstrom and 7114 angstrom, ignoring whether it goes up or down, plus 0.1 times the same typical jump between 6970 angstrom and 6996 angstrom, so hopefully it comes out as 0.227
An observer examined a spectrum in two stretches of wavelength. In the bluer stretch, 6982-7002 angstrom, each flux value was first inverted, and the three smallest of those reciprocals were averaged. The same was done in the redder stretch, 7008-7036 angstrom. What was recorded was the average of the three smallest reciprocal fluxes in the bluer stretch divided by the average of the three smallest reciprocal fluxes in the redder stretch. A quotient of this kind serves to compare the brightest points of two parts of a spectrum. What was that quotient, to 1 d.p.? 1.1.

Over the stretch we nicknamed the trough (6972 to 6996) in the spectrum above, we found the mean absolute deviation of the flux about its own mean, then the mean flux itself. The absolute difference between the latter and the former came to 9.4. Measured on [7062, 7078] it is 9.3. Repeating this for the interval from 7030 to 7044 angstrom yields 11.1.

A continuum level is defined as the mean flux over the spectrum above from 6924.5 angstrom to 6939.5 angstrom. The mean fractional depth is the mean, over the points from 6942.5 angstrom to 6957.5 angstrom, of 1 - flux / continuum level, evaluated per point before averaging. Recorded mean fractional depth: -0.11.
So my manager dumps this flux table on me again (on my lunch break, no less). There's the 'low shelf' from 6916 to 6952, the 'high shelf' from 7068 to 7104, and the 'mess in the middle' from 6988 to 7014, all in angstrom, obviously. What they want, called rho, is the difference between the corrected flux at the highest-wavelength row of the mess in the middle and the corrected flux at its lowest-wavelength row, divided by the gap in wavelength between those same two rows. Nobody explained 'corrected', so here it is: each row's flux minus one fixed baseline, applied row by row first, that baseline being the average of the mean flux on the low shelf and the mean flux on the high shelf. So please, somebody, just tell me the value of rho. 0.035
